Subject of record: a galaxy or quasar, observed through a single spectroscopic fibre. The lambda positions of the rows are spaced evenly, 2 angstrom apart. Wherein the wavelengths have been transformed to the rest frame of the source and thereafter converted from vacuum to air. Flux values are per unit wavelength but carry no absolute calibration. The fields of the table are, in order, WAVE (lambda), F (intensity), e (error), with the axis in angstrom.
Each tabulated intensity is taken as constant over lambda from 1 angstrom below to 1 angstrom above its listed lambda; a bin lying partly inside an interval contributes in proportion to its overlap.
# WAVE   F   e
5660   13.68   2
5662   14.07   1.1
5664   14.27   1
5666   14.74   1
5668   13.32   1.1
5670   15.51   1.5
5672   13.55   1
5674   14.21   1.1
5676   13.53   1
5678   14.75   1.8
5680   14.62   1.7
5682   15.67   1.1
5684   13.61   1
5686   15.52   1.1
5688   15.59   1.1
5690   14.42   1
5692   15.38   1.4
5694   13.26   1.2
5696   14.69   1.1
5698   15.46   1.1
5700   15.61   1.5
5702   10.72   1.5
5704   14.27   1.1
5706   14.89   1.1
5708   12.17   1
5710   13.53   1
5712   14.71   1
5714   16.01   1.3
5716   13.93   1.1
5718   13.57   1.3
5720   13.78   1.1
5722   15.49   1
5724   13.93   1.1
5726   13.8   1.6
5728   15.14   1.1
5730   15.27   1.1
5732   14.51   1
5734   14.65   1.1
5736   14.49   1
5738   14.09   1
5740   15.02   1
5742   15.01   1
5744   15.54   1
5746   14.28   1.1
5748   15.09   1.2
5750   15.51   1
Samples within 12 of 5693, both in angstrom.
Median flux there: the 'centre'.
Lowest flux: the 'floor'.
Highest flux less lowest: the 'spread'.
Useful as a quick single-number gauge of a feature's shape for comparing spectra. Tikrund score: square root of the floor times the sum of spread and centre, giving 14.6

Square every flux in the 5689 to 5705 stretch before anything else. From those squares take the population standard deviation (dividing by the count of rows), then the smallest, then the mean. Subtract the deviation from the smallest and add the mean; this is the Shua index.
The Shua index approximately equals 280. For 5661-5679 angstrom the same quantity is 361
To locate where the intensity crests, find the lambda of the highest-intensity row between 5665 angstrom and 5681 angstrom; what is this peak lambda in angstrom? 5670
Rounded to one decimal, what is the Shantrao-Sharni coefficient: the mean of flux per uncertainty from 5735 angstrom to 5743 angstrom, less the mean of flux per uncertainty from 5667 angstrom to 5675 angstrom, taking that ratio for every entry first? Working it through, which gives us 2.4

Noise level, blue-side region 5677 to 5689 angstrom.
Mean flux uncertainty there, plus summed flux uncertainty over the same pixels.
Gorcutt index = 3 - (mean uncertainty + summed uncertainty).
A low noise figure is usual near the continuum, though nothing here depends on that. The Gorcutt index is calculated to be -6.1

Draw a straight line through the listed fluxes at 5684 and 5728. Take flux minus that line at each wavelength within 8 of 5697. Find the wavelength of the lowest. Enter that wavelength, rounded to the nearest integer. 5702 angstrom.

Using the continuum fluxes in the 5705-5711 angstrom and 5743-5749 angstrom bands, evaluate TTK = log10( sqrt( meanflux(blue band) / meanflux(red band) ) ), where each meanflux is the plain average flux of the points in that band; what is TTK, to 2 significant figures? -0.022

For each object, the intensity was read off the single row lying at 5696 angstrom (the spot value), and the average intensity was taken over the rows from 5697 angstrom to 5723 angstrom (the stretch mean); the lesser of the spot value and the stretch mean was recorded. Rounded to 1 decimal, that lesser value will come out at 14.2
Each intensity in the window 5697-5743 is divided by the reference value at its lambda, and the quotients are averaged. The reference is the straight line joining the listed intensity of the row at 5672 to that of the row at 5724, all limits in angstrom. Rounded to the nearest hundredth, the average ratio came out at 1.03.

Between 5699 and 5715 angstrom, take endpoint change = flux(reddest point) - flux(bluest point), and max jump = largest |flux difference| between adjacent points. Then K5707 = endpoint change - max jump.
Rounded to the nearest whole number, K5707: -4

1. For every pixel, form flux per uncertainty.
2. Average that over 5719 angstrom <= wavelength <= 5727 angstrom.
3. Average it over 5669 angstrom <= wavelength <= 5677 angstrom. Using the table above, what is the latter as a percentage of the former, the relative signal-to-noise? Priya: 102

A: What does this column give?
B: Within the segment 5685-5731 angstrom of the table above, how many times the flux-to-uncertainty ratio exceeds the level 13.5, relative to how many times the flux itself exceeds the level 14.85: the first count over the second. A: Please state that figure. 1.0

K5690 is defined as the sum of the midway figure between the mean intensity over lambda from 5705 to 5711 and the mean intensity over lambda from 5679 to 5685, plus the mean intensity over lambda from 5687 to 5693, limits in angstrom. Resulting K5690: 29.2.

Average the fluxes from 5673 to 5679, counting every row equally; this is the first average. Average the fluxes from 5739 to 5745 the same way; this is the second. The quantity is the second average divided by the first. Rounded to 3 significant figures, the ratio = 1.07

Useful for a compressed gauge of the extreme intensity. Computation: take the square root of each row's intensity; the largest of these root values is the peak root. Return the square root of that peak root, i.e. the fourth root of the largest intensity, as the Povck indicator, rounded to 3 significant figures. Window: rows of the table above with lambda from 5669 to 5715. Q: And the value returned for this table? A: 2.00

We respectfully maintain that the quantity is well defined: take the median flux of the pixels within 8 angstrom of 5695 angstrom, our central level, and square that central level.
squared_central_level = 226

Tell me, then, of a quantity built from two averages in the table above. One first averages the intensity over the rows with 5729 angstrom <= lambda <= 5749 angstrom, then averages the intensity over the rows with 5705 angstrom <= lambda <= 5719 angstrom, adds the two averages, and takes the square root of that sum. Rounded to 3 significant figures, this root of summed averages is 5.38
